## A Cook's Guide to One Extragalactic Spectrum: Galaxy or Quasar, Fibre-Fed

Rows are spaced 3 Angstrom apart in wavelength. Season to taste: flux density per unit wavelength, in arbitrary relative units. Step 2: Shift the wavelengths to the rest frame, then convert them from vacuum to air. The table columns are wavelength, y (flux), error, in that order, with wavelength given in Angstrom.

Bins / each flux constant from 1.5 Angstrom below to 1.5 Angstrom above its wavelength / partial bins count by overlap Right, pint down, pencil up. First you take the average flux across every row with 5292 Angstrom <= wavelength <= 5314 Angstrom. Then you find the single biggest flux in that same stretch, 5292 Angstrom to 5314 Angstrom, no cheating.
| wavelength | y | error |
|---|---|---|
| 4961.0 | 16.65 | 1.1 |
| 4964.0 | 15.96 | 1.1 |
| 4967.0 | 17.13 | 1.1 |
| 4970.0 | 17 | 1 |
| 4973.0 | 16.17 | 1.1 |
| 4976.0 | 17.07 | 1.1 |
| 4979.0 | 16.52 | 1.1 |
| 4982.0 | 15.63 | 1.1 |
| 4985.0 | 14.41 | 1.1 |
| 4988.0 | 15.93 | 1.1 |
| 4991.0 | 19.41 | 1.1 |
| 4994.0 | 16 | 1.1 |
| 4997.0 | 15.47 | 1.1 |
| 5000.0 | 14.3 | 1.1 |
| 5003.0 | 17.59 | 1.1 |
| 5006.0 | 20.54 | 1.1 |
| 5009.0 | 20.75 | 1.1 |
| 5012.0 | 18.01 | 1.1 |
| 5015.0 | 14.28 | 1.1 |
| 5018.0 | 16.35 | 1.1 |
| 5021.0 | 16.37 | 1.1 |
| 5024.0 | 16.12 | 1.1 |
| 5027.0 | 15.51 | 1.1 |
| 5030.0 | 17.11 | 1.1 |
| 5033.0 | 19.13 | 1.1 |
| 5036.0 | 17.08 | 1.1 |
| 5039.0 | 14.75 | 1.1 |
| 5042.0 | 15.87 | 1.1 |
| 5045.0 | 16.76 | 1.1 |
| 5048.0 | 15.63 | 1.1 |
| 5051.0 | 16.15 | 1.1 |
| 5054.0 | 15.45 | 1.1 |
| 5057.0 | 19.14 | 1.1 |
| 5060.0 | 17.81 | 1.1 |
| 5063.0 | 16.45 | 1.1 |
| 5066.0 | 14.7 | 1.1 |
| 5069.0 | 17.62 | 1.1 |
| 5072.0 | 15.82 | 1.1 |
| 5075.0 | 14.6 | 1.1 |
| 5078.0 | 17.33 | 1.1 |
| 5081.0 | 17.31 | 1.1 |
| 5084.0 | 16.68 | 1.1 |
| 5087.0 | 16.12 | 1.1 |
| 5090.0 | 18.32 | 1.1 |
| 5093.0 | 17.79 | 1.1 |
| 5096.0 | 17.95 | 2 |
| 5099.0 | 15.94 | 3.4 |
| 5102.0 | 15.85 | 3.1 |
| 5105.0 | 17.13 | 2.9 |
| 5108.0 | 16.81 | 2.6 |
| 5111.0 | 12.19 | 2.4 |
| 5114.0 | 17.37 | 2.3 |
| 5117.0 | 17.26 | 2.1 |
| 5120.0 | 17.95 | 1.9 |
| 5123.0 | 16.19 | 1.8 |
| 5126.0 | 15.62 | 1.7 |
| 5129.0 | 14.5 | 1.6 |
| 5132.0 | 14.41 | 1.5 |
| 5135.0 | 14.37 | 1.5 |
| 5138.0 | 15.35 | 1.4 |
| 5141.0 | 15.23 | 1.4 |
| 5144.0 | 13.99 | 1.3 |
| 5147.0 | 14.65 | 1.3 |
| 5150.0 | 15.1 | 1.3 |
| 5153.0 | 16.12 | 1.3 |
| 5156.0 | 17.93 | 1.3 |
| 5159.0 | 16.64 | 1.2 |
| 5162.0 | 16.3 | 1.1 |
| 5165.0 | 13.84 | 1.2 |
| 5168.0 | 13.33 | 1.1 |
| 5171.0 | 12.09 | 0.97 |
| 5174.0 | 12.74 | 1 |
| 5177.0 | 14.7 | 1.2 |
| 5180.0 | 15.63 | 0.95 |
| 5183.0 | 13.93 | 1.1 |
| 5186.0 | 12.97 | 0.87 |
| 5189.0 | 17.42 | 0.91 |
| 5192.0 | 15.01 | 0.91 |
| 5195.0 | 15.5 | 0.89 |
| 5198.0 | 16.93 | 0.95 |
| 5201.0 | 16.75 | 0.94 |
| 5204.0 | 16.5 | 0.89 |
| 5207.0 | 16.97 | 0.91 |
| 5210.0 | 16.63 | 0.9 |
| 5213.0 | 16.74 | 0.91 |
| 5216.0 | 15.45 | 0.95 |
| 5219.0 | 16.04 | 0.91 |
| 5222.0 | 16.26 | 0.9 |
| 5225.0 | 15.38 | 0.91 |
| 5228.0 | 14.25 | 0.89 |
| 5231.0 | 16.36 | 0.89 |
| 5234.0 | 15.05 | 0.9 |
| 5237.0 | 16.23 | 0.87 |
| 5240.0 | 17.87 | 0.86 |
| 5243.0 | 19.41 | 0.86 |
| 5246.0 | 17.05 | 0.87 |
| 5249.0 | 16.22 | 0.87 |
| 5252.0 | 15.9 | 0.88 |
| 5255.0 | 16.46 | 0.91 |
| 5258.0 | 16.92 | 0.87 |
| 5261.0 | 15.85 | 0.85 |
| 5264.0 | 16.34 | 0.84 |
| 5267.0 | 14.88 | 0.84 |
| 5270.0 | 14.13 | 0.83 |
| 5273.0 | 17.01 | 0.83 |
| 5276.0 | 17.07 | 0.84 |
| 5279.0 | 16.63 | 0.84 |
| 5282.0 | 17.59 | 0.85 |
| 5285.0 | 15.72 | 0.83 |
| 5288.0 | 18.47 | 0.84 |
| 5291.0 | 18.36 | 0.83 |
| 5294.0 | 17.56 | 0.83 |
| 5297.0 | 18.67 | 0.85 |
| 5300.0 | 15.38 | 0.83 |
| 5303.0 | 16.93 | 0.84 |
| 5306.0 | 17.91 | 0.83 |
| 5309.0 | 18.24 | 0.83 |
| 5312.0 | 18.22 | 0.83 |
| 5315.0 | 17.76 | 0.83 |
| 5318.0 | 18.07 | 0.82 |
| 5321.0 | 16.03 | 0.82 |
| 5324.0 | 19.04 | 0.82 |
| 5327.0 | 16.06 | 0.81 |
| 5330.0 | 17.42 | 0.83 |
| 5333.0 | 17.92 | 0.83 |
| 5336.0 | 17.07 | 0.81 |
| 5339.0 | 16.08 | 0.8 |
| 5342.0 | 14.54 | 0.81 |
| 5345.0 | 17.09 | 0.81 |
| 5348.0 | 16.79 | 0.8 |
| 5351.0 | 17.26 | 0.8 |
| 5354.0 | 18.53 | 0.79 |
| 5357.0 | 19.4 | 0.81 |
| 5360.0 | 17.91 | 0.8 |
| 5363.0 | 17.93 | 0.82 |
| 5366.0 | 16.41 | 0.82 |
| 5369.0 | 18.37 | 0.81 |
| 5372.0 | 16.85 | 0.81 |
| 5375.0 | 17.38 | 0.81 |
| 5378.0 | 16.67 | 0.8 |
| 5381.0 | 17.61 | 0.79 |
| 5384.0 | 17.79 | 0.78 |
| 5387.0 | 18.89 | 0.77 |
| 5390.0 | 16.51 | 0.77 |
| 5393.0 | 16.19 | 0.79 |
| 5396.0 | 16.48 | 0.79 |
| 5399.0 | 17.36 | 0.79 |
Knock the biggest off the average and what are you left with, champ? -1.1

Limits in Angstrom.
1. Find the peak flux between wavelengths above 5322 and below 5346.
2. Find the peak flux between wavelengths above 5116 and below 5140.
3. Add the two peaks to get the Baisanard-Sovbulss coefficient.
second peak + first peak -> 37.0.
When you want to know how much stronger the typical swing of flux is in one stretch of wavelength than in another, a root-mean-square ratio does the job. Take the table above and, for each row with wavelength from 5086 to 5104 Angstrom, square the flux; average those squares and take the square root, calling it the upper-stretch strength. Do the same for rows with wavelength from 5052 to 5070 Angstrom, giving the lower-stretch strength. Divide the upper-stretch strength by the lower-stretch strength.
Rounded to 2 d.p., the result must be 1.01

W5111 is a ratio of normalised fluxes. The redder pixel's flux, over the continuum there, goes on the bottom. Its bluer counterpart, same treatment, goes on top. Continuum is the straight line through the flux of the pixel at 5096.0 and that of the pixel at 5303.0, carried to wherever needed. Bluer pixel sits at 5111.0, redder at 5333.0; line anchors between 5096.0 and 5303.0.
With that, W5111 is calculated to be 0.64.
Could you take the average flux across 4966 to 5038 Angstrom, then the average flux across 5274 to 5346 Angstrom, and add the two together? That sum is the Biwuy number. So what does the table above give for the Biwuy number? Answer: 34.1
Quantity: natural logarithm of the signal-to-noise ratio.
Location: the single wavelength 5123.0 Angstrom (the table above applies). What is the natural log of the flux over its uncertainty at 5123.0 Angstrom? 2.20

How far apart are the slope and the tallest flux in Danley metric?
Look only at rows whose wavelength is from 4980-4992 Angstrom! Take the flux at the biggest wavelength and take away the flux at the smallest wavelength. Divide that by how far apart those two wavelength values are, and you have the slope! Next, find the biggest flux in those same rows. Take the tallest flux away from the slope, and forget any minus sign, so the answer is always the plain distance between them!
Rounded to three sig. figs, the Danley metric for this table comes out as 19.0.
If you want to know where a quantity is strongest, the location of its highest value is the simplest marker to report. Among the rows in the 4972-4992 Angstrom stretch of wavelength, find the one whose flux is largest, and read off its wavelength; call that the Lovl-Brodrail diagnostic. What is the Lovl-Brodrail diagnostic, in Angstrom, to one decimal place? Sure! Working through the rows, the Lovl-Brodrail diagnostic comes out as 4991.0 Angstrom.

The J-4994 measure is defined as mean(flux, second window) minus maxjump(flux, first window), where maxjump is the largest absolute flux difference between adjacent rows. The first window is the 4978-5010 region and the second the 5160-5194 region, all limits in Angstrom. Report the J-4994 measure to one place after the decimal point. 10.9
